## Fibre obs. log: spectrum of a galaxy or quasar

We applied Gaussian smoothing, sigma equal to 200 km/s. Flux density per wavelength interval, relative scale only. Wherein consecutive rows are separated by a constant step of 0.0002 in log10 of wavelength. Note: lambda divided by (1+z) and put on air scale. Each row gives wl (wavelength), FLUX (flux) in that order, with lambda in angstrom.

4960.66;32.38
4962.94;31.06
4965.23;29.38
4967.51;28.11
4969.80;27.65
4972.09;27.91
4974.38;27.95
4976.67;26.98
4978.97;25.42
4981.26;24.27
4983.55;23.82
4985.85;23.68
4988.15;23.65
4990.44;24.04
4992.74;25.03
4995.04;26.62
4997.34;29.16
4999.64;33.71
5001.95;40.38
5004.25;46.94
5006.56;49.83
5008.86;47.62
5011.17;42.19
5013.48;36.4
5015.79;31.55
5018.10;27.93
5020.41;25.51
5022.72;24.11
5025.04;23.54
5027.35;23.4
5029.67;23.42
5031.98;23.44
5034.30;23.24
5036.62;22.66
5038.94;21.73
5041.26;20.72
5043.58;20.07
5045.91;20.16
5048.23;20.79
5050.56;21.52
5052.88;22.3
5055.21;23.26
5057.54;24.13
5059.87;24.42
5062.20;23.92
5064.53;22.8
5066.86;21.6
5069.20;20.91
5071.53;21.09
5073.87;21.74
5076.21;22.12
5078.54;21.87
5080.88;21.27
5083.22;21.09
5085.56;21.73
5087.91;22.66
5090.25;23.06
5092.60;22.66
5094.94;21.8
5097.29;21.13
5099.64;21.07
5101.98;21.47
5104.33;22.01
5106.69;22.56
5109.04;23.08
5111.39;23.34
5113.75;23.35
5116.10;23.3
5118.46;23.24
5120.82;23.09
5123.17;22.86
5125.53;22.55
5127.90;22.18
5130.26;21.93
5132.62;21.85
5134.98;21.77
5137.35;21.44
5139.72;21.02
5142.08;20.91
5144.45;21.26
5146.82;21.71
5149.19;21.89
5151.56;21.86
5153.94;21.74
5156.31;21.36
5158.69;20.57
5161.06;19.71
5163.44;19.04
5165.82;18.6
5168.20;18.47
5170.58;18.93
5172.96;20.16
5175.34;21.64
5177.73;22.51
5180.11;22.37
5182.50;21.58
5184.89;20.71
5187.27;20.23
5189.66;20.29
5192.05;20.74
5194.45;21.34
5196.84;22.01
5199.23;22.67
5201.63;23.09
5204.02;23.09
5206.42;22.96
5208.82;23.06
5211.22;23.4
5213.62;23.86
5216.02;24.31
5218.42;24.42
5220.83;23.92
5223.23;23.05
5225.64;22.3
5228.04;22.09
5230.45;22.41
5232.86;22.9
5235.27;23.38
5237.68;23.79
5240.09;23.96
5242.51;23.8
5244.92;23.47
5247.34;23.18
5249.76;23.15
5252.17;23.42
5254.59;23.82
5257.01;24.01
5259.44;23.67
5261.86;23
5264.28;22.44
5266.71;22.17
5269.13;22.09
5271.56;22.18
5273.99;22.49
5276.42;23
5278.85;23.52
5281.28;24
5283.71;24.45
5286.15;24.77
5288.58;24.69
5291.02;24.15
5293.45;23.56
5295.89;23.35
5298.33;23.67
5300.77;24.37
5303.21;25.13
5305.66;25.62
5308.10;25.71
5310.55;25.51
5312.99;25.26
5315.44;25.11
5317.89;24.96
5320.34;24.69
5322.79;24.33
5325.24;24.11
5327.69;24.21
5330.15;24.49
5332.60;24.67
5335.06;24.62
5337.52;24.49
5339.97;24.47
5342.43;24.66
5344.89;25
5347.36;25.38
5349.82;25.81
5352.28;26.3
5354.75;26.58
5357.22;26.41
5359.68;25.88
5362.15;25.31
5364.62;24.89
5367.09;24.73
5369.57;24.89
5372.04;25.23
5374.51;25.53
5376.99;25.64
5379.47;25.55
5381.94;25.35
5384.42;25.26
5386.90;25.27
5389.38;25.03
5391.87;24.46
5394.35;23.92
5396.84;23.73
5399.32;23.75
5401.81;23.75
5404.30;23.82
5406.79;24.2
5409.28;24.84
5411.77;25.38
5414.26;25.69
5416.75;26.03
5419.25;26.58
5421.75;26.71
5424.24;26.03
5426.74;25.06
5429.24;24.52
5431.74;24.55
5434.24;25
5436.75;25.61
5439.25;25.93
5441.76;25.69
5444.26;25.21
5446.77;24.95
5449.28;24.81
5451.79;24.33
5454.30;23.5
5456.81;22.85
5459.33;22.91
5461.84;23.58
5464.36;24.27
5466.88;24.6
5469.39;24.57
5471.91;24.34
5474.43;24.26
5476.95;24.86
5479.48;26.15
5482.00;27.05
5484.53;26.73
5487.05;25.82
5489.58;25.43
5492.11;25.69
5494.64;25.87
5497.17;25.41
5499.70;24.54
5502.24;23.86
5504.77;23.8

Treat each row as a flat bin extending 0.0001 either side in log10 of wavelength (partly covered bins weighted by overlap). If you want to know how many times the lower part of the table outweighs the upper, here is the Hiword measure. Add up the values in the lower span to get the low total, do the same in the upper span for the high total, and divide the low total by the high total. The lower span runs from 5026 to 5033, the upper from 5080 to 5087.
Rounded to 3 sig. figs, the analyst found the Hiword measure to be 1.10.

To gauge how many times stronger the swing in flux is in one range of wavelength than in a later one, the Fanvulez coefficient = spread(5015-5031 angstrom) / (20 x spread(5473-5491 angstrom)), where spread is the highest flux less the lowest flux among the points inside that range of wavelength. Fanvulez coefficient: 0.15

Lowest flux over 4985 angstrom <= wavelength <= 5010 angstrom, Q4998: 23.65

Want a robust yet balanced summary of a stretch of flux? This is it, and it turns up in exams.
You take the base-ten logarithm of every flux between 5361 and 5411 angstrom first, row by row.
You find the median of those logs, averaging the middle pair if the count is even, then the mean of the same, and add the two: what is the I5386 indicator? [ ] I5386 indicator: 2.79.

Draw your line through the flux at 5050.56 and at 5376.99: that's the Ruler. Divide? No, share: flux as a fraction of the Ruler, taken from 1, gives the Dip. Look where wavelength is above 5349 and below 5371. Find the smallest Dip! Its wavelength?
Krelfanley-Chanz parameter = 5354.75 angstrom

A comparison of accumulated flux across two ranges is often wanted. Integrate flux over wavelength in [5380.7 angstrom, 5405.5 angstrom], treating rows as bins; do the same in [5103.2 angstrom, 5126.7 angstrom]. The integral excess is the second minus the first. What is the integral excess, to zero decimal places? -67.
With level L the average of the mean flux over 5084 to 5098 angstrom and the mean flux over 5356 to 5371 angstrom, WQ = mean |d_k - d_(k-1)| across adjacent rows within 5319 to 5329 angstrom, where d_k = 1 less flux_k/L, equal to 0.0095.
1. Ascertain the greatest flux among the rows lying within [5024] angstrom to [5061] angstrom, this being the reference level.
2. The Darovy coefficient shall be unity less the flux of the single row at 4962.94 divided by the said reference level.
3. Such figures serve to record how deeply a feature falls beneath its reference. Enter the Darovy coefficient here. -0.27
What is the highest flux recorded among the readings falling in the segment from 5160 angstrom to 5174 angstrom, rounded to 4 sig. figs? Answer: 20.16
